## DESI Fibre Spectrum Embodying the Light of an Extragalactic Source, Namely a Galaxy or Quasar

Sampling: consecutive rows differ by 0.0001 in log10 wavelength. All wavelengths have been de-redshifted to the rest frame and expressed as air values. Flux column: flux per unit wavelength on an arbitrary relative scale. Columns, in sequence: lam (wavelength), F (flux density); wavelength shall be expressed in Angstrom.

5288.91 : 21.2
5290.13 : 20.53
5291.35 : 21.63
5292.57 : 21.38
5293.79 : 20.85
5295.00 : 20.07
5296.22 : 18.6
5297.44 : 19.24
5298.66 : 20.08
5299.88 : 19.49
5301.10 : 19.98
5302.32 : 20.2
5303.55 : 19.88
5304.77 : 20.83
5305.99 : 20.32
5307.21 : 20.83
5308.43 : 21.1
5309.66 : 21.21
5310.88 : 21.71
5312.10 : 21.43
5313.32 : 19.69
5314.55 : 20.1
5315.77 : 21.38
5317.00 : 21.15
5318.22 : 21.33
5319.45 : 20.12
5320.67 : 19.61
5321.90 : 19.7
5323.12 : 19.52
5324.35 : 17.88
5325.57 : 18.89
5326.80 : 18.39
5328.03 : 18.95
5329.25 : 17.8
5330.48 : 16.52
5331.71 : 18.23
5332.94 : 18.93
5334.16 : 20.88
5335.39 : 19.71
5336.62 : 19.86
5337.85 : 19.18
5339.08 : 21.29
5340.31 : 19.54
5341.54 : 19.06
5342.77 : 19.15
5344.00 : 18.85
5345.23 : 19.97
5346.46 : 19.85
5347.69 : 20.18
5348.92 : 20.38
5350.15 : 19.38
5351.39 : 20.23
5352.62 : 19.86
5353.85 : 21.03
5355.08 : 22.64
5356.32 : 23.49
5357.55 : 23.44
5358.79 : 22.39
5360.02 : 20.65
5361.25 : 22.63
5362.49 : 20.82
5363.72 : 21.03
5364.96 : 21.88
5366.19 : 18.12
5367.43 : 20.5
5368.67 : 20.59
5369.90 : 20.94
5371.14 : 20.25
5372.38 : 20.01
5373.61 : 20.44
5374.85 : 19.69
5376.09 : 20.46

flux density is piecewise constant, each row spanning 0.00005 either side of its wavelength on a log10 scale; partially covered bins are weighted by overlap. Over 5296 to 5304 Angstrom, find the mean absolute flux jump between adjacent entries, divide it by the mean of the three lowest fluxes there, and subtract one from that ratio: -0.973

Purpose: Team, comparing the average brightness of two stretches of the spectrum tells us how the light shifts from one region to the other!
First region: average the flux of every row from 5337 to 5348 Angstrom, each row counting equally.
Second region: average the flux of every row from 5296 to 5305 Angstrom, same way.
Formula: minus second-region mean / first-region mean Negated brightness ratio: -1.01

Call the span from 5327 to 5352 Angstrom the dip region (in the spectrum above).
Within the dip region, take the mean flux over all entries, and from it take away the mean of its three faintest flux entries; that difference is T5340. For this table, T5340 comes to 1.9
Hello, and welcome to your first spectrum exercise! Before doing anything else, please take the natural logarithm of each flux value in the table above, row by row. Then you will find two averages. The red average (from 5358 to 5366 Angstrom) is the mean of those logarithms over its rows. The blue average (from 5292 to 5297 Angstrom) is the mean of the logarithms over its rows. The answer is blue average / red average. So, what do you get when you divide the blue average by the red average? 0.98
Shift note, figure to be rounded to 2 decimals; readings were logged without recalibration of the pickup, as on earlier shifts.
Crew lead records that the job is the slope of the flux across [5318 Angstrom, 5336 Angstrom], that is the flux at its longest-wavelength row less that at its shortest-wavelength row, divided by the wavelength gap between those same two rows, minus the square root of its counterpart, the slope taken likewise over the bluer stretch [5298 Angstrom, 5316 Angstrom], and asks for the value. -0.37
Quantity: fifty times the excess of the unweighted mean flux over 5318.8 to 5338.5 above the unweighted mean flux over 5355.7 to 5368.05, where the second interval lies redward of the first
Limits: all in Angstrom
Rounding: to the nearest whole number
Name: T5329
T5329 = -124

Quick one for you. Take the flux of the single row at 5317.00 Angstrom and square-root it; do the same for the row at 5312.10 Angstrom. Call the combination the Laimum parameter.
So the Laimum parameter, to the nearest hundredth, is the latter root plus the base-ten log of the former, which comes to 5.29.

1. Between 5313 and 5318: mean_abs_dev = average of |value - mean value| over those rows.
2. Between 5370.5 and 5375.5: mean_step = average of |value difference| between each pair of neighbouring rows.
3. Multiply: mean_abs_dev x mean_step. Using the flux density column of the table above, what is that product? 0.32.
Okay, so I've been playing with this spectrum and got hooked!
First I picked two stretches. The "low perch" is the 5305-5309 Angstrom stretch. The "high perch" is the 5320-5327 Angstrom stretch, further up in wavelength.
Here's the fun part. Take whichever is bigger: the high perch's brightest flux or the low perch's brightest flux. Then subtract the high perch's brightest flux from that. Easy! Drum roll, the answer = 1.4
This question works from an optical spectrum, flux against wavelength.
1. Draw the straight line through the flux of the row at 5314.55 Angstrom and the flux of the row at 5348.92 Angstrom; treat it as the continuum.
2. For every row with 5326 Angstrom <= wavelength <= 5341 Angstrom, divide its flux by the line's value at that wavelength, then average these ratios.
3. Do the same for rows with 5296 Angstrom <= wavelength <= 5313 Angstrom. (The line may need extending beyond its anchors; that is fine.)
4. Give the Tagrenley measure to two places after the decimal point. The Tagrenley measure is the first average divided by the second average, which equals 0.93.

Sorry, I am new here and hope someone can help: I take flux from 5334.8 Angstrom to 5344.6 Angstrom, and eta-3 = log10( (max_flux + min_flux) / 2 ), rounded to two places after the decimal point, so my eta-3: 1.30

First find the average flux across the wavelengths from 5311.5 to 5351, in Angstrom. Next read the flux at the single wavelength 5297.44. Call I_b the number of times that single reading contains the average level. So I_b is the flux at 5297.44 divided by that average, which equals 0.982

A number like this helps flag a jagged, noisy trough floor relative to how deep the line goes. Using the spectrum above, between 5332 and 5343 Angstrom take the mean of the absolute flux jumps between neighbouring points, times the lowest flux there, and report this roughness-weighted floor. 20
